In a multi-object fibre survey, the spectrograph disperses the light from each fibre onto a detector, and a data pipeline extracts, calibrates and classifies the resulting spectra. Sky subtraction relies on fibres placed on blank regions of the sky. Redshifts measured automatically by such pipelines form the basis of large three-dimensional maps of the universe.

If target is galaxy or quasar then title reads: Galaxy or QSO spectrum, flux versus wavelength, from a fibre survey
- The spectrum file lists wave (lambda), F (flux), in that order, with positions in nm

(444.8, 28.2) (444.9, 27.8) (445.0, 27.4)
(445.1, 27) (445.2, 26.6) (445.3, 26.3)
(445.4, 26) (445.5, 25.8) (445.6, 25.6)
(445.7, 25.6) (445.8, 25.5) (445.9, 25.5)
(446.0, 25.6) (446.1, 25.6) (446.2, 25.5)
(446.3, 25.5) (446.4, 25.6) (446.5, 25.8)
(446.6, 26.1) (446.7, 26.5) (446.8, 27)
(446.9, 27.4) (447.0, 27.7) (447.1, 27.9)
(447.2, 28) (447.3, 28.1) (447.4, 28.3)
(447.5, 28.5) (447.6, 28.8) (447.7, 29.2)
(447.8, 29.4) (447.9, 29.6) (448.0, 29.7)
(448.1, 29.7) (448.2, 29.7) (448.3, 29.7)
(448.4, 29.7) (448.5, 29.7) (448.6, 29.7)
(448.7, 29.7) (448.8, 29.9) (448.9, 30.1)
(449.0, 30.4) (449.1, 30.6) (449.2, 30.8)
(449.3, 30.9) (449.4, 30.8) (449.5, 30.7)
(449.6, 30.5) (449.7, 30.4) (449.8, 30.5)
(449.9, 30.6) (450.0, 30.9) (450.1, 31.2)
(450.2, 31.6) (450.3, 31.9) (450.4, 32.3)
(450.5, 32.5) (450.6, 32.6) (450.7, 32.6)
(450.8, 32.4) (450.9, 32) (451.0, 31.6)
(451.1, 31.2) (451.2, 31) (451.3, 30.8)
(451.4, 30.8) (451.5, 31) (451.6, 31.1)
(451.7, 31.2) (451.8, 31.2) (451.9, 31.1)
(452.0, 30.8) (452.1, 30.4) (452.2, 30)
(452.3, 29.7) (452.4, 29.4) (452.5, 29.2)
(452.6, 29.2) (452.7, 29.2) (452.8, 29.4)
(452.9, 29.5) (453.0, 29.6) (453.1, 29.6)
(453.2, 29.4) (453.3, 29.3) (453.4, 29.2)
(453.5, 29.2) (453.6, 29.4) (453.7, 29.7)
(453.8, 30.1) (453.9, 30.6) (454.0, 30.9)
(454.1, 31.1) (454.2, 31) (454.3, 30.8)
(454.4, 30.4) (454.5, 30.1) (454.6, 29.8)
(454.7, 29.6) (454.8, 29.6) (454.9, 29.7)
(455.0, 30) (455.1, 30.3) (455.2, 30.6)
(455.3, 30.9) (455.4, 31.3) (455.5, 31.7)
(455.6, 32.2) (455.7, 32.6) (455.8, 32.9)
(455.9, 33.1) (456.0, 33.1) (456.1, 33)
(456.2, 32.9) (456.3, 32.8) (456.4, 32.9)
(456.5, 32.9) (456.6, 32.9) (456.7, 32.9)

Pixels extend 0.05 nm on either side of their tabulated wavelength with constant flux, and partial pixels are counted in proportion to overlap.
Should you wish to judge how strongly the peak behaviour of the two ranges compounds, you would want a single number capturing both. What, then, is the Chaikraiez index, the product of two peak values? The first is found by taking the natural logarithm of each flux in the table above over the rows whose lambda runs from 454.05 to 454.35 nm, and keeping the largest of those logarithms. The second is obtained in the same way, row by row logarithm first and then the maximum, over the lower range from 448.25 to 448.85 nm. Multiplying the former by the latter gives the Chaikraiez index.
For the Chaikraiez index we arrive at 11.7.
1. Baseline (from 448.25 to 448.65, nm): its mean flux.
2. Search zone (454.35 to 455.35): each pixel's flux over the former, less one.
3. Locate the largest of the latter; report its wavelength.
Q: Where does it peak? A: 455.3 nm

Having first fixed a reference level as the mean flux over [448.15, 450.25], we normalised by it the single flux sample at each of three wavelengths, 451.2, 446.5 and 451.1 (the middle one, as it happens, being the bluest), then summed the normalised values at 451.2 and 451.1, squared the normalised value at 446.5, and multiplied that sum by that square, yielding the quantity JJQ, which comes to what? 1.5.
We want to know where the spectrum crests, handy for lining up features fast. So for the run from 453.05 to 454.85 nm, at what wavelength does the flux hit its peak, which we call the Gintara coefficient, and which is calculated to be 454.1 nm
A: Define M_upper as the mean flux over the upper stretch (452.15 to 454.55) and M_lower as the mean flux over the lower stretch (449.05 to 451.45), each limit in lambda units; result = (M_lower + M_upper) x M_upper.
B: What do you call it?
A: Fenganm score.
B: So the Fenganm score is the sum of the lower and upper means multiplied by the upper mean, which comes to 1824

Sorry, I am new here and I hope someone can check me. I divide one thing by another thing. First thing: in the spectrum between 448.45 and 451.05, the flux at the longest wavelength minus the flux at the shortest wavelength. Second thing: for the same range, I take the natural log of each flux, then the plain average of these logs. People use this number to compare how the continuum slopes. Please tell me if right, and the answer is 0.6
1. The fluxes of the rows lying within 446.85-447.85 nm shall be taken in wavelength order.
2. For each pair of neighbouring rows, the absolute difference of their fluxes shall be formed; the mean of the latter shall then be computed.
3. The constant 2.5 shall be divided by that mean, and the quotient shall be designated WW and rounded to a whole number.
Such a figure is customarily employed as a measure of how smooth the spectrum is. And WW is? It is 11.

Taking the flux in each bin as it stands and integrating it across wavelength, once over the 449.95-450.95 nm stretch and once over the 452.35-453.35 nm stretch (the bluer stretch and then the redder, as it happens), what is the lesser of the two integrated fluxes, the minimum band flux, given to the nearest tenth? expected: 29.4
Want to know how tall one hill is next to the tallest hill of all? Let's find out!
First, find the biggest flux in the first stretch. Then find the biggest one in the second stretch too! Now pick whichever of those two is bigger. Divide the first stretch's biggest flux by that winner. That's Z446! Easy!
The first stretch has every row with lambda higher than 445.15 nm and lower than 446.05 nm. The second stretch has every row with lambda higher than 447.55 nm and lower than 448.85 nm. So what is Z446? 0.89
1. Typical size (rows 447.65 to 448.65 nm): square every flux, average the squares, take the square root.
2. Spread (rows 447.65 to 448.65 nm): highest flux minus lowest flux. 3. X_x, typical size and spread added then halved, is 15.1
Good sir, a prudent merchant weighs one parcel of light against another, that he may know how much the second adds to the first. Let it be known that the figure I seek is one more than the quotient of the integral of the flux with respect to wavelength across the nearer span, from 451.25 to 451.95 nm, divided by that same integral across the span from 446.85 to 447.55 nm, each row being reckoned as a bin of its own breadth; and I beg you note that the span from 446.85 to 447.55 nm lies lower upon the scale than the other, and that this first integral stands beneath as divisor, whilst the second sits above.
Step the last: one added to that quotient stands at 2.11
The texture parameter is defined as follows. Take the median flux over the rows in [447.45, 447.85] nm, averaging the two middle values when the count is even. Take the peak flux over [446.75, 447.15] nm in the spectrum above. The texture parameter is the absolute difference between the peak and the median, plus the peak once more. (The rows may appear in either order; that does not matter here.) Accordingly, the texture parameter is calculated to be 29.0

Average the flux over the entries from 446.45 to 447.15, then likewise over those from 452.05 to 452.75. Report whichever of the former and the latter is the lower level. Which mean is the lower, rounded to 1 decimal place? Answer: 26.9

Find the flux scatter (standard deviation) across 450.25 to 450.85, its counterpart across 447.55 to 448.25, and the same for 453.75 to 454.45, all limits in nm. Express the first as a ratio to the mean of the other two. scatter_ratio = 0.7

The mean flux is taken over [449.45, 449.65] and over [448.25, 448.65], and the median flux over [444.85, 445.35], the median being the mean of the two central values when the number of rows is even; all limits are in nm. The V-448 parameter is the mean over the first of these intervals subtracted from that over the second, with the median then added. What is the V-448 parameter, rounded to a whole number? 26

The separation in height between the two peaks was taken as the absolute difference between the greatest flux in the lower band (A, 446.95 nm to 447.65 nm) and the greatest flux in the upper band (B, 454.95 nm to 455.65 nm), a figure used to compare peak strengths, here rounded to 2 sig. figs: 3.4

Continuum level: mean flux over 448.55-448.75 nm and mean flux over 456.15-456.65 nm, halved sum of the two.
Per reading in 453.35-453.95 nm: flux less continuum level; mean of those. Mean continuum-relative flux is -1.6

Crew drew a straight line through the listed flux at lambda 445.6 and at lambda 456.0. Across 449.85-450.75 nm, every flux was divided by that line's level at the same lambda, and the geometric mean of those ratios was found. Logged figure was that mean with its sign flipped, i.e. -1.10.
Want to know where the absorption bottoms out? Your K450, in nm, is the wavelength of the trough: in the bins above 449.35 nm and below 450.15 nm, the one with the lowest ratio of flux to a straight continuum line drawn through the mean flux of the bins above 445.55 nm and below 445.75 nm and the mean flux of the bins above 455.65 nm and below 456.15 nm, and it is 449.7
